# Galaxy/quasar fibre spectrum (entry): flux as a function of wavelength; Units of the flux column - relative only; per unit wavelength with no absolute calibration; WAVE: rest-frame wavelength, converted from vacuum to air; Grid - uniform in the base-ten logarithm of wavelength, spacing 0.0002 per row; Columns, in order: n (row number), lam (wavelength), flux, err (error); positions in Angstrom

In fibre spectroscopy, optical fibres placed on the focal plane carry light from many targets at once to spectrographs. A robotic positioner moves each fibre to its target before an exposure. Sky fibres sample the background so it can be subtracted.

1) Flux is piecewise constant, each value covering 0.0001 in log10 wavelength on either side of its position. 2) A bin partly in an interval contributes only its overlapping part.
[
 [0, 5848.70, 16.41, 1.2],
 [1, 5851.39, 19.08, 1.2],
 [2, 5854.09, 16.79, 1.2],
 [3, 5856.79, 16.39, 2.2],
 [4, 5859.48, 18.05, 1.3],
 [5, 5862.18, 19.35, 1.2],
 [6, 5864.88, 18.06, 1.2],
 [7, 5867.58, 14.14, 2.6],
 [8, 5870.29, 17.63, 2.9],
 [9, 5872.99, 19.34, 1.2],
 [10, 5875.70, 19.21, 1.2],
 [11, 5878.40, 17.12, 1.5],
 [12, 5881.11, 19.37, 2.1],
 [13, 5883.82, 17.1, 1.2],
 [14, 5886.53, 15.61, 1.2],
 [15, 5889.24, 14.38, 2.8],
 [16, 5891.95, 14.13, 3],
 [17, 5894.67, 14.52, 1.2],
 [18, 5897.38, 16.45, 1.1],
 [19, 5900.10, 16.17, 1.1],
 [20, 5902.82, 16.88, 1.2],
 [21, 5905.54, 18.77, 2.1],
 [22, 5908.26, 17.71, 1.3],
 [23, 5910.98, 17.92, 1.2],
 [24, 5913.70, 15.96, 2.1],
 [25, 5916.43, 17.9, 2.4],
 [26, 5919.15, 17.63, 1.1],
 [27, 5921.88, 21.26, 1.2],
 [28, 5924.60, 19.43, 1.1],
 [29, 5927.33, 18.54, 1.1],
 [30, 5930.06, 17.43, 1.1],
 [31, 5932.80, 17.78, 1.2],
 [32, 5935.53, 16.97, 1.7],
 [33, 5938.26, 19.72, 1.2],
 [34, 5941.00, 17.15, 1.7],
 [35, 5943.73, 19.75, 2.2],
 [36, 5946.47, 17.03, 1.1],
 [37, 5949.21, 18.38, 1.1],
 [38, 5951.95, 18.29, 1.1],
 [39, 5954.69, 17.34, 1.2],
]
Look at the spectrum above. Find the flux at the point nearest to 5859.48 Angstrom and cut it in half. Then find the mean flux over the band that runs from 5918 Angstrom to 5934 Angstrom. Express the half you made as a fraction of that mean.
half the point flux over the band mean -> 0.483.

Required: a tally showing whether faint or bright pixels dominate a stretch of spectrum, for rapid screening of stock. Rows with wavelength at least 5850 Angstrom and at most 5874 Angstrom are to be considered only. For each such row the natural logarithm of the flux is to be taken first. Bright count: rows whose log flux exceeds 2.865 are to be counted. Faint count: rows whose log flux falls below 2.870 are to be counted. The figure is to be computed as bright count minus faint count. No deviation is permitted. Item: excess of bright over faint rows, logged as 2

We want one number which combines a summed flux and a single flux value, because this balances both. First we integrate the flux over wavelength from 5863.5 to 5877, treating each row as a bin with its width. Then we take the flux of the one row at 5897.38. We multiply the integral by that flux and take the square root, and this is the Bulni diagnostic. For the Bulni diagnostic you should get 63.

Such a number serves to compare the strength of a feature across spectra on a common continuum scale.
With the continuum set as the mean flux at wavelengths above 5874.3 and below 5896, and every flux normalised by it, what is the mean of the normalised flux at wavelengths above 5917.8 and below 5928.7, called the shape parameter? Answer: 1.17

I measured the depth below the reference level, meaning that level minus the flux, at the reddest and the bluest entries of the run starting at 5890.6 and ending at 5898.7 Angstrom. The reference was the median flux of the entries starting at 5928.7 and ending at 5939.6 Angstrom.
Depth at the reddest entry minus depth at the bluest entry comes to -2.3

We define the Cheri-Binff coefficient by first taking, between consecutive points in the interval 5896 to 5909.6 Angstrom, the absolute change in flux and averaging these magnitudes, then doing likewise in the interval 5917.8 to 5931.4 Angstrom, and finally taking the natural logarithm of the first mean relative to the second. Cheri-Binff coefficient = -0.6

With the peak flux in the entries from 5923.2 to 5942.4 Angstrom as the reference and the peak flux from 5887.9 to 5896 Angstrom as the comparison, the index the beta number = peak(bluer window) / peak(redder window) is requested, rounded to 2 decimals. 0.74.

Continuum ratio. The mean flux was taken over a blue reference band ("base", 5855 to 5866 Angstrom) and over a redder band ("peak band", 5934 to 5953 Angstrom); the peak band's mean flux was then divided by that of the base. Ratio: 1.01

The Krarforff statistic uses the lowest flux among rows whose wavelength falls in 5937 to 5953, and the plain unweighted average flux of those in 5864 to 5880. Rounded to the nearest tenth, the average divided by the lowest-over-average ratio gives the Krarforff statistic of 18.2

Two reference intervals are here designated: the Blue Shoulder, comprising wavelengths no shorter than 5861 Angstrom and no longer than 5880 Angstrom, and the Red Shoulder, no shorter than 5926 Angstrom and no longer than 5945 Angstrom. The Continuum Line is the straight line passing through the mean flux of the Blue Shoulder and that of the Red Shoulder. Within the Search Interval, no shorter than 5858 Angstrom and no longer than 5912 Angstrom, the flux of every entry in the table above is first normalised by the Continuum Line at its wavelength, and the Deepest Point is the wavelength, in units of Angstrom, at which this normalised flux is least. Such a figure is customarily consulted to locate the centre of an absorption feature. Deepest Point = 5891.95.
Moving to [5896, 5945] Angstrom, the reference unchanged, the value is 5913.70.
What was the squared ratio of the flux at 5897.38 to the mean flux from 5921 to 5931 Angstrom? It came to 0.74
